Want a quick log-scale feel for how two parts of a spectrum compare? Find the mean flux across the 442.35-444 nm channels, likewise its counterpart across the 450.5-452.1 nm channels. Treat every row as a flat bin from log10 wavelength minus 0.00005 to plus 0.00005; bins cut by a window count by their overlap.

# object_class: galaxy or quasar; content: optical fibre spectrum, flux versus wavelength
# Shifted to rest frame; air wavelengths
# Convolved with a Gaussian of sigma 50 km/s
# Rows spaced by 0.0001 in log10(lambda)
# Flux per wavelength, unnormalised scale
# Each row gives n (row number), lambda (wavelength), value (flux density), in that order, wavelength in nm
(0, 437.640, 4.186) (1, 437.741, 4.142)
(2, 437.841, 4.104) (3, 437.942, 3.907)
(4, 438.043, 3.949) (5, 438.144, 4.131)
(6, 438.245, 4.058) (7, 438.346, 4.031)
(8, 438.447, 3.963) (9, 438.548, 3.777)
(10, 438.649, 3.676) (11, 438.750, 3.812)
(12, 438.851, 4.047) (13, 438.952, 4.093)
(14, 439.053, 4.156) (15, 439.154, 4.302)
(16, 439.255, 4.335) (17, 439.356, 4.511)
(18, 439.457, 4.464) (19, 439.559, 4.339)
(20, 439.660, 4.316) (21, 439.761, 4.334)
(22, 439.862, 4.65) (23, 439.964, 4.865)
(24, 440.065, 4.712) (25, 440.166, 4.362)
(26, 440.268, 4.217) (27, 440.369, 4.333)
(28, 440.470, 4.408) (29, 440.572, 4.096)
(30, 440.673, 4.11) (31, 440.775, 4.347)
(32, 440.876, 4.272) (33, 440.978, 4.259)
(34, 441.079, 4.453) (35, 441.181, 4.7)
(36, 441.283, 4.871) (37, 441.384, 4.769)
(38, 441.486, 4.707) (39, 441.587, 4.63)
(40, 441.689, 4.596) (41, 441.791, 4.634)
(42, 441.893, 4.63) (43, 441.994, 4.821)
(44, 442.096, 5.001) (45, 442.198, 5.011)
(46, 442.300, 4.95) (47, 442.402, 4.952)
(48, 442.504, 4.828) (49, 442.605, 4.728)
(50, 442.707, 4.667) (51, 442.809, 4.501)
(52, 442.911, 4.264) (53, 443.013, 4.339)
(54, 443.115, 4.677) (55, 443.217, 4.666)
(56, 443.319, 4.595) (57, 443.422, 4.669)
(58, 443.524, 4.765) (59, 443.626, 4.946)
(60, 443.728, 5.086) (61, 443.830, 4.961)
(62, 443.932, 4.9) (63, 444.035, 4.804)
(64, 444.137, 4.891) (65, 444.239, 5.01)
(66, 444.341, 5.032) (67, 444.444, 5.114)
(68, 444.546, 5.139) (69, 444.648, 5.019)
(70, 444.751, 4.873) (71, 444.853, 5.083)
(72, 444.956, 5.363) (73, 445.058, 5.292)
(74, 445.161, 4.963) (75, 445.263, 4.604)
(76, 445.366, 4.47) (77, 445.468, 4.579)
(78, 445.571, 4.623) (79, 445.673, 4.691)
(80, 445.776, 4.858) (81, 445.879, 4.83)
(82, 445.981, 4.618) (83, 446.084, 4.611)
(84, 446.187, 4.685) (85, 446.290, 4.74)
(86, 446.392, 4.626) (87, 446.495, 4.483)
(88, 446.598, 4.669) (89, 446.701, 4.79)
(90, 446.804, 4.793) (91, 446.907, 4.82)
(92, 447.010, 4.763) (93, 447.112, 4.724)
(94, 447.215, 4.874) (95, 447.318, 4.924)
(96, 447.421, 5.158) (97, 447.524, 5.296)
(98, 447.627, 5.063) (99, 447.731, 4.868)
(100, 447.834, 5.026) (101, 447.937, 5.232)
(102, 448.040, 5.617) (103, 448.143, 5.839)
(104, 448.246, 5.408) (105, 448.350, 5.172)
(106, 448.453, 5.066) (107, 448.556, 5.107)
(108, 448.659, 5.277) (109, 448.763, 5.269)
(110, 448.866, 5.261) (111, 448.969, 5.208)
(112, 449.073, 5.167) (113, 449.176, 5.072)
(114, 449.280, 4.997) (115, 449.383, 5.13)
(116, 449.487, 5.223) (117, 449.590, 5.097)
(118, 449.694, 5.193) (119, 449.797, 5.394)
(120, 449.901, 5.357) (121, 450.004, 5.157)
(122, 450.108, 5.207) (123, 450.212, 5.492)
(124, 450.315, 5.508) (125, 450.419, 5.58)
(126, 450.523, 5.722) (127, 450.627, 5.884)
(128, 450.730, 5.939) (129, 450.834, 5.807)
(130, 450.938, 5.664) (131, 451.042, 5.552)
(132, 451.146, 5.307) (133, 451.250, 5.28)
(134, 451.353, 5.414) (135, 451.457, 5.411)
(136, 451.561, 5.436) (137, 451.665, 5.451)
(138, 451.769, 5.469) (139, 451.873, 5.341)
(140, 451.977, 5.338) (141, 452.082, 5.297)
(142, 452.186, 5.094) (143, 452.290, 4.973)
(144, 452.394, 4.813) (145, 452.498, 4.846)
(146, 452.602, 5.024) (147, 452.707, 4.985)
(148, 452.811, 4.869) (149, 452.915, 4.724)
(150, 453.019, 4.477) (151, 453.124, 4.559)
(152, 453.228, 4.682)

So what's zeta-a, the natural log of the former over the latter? -0.16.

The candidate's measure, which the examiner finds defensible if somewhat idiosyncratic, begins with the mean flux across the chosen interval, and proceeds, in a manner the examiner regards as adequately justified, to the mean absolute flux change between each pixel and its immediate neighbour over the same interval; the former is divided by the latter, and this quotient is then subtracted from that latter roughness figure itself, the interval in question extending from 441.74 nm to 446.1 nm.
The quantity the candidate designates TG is -40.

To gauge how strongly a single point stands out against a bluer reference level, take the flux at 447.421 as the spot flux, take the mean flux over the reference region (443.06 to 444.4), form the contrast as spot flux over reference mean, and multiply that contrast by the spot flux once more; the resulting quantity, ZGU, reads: 5.49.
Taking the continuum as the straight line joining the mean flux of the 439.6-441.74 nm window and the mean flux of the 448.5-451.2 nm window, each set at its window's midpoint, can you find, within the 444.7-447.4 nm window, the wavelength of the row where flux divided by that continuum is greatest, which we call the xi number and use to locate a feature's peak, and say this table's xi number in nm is 444.956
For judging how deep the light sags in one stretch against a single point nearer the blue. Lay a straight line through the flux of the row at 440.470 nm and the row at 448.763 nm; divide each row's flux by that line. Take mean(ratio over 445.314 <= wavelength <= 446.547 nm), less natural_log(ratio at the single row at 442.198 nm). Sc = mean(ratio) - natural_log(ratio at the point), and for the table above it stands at 0.85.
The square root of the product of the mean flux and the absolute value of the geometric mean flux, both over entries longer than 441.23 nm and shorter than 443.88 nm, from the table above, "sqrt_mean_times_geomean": 4.74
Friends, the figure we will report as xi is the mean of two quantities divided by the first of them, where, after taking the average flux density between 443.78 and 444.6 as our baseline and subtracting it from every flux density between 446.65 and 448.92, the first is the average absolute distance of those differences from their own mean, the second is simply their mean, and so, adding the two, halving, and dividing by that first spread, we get 0.8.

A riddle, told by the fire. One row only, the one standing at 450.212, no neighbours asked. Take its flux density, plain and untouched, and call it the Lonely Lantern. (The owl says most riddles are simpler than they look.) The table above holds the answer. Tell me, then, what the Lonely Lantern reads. 5.492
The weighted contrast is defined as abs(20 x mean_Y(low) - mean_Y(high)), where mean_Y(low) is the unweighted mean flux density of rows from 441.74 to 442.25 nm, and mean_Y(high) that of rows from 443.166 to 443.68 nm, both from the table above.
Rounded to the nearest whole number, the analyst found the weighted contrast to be 92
